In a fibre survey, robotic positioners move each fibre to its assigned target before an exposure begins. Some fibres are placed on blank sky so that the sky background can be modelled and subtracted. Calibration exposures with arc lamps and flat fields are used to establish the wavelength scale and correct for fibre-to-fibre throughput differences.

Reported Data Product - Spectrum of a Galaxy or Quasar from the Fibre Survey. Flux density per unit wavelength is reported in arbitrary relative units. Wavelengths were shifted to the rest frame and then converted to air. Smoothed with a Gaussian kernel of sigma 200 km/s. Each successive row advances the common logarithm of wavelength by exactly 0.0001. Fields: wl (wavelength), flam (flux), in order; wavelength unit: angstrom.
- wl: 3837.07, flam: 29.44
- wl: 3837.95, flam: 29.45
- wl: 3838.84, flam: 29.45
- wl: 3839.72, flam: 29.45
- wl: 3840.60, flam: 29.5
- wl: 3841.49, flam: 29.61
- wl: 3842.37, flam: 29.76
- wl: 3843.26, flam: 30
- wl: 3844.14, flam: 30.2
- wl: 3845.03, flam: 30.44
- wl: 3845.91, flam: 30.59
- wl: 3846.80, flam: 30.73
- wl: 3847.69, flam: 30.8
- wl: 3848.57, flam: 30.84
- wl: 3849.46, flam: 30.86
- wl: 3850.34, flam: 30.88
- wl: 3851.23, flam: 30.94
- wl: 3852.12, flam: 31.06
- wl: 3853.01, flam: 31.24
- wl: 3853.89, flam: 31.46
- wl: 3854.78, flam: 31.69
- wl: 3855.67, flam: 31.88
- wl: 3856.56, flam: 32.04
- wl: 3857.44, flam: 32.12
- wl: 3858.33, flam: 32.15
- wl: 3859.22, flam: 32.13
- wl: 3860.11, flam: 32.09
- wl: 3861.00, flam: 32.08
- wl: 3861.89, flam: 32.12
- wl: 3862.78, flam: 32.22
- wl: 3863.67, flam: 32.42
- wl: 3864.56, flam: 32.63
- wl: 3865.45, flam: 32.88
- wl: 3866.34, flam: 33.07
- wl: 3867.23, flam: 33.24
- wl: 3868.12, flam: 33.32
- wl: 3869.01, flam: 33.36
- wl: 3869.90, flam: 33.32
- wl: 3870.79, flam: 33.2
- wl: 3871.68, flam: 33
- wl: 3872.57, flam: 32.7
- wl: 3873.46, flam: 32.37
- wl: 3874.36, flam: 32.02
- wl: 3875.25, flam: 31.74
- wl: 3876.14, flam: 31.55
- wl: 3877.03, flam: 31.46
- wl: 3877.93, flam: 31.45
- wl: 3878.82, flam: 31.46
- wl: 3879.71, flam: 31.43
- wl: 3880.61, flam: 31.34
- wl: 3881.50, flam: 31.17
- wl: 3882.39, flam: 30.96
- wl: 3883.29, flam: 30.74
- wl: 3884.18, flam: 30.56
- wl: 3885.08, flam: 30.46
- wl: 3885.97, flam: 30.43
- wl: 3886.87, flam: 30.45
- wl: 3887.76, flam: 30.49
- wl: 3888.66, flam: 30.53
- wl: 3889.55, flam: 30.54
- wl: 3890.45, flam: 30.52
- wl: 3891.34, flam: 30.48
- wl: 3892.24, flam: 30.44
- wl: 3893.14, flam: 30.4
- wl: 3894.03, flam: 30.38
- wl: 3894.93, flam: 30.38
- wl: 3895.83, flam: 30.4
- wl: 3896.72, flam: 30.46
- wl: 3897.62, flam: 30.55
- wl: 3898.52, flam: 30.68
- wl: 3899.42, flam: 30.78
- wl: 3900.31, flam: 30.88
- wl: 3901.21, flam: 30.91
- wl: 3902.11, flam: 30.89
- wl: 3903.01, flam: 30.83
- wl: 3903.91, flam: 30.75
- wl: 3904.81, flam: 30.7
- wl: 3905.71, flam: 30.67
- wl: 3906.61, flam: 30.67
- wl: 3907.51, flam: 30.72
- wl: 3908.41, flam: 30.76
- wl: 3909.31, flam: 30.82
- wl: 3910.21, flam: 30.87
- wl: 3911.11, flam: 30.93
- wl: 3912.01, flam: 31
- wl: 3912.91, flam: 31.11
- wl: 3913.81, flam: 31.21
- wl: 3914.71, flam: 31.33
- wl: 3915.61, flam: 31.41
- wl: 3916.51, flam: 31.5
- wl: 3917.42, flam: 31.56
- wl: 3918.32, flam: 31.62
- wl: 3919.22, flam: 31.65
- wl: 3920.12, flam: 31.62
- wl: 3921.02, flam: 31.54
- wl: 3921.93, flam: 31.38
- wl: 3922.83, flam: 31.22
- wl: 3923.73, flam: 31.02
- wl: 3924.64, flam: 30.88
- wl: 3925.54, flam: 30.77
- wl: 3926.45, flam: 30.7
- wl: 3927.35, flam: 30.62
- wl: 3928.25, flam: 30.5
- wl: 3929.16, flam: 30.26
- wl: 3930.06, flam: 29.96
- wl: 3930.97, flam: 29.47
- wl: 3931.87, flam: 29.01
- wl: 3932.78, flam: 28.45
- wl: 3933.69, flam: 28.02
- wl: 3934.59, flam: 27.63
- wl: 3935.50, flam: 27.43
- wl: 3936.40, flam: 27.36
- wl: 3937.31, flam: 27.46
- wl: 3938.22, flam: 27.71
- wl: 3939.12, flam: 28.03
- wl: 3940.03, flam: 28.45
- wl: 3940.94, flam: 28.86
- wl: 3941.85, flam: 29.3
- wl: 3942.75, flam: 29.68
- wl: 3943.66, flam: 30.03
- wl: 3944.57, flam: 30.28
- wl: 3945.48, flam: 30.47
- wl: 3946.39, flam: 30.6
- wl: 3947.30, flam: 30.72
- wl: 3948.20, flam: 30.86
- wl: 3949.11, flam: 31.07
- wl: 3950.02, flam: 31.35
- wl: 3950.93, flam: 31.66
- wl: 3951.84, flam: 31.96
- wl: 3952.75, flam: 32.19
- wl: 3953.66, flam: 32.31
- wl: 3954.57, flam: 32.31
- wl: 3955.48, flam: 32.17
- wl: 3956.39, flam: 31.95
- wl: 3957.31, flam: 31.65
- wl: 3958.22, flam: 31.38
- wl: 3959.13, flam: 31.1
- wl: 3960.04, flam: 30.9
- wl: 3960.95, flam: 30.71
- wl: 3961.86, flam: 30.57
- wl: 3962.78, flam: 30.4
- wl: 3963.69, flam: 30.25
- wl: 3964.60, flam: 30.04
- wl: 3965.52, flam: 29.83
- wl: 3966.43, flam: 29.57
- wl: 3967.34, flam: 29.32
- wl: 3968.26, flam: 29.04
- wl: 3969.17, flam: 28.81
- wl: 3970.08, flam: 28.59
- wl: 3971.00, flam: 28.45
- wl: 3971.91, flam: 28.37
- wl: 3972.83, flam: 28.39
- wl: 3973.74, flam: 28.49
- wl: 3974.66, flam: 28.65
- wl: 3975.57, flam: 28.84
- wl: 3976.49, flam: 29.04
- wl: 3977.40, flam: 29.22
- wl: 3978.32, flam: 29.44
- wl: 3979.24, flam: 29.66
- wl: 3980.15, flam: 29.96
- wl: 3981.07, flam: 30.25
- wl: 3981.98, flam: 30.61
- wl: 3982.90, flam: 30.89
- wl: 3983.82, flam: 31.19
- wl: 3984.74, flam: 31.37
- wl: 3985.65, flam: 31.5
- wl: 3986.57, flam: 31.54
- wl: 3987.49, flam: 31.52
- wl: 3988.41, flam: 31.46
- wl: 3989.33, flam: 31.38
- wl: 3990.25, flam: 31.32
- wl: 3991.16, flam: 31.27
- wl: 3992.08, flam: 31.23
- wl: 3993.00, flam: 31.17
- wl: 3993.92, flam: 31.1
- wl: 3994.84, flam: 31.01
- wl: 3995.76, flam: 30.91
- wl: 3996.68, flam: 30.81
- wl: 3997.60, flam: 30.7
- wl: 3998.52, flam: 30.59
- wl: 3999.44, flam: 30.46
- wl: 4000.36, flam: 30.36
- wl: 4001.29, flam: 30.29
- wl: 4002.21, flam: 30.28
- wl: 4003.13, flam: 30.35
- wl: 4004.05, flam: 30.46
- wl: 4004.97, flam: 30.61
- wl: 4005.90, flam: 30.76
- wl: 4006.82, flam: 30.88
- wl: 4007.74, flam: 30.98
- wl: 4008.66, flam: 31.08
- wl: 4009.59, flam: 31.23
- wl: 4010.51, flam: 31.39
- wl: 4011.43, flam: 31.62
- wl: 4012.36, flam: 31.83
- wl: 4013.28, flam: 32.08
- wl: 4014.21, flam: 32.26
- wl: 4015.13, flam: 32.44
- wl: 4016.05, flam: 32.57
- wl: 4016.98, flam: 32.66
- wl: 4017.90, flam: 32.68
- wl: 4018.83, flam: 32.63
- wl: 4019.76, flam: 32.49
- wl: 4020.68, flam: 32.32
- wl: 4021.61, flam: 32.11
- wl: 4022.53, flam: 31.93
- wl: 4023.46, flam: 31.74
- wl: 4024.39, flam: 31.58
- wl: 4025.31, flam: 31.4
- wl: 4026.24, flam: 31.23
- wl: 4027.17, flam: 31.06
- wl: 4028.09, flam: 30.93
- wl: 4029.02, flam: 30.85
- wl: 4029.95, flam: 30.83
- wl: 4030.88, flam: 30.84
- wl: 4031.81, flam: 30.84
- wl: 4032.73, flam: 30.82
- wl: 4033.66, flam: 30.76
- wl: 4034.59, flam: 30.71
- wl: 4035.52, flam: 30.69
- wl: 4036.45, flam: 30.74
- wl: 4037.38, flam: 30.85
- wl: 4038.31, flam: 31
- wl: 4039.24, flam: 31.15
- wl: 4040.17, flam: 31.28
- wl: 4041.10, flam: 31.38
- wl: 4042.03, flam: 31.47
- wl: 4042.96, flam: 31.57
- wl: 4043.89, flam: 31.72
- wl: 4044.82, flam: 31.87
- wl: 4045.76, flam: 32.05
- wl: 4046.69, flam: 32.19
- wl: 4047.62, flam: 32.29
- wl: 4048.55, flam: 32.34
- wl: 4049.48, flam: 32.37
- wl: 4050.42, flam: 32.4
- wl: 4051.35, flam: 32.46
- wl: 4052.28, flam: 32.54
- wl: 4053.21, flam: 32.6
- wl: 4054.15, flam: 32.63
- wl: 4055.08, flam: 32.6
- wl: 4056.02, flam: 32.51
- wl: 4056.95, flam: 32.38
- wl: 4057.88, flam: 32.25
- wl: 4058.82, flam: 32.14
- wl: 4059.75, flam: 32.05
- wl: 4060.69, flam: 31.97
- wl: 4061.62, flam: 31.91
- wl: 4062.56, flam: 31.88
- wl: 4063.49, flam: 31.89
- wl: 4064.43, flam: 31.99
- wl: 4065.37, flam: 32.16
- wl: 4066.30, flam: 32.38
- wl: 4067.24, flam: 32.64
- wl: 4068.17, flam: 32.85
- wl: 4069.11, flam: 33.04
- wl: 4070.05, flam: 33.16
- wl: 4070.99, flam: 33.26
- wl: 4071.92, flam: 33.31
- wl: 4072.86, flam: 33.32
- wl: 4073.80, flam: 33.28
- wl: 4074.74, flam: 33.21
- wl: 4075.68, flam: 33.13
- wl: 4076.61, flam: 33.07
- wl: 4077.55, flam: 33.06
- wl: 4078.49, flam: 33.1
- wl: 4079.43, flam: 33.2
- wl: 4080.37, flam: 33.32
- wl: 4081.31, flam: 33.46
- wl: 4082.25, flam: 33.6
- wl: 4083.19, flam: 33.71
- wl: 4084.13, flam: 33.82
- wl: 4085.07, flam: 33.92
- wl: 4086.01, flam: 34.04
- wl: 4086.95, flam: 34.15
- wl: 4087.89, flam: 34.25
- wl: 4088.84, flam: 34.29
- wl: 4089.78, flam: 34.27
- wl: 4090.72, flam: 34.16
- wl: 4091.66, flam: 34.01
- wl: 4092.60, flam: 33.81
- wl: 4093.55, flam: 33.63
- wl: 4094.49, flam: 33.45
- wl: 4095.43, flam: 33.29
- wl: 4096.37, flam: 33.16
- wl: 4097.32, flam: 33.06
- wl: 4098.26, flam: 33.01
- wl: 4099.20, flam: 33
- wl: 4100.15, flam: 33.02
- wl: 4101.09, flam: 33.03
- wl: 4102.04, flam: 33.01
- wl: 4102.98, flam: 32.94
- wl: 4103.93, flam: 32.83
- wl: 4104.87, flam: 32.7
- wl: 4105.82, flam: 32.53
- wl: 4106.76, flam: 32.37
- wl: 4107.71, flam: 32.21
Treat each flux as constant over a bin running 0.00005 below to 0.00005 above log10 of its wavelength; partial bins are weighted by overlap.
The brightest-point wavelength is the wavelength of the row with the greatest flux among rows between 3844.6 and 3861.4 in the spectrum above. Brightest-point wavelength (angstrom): 3858.33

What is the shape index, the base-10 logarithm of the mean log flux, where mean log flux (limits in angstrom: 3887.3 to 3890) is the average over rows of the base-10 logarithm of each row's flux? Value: 0.172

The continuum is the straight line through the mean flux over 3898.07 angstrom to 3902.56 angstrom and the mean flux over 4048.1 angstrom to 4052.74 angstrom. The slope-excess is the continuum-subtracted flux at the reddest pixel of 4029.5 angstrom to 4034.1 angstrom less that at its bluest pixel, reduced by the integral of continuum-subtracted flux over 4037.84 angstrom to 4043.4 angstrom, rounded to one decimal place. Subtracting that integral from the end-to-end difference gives 5.5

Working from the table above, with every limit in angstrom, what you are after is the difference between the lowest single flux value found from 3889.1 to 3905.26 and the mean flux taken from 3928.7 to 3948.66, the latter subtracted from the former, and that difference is 1.3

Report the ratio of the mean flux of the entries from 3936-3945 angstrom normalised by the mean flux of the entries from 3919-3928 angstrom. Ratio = 0.92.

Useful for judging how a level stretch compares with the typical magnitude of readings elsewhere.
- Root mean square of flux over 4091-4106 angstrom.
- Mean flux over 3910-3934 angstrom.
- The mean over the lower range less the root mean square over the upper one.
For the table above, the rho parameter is -2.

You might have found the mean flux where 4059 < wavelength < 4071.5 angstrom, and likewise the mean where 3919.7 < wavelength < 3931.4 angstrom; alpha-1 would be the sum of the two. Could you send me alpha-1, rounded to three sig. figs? 63.2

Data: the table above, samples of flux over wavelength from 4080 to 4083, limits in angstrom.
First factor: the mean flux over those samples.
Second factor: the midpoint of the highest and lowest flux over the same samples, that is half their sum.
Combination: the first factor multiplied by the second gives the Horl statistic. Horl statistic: 1120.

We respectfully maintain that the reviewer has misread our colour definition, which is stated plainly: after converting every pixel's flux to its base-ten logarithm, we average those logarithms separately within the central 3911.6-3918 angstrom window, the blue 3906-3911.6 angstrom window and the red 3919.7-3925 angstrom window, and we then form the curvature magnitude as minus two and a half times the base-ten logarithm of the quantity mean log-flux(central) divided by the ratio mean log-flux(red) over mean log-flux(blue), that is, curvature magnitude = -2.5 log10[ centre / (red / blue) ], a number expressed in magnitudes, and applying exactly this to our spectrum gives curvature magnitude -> -0.43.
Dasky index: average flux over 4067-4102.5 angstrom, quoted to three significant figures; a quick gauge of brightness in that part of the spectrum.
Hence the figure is 33.4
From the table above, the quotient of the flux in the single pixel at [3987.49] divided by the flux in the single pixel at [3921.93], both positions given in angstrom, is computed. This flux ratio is 1.00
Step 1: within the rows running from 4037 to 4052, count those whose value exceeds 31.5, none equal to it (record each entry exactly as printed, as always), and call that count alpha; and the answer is 10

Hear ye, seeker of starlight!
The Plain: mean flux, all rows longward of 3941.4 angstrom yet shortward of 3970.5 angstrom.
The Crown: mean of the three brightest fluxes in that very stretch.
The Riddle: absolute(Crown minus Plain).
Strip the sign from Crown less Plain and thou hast 1.6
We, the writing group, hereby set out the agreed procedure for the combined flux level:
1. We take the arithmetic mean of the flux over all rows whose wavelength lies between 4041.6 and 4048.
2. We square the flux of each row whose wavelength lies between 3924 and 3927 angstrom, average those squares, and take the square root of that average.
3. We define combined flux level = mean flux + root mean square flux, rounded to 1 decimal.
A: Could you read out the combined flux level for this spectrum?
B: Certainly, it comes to 62.7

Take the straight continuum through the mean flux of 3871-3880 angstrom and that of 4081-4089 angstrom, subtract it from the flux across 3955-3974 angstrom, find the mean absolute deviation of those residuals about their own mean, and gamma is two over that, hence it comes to 1.8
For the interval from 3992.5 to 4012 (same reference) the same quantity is 6.5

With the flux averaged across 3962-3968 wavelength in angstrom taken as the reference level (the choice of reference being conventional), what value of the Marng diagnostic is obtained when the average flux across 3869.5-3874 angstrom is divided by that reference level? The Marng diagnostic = 1.10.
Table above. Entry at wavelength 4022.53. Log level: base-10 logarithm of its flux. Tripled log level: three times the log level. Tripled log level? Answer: 4.51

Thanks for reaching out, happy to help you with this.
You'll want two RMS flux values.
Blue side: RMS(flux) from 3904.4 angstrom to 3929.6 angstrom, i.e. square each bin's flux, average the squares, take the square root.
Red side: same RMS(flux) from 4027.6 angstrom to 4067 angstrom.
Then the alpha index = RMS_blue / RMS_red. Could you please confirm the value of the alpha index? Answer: 0.978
